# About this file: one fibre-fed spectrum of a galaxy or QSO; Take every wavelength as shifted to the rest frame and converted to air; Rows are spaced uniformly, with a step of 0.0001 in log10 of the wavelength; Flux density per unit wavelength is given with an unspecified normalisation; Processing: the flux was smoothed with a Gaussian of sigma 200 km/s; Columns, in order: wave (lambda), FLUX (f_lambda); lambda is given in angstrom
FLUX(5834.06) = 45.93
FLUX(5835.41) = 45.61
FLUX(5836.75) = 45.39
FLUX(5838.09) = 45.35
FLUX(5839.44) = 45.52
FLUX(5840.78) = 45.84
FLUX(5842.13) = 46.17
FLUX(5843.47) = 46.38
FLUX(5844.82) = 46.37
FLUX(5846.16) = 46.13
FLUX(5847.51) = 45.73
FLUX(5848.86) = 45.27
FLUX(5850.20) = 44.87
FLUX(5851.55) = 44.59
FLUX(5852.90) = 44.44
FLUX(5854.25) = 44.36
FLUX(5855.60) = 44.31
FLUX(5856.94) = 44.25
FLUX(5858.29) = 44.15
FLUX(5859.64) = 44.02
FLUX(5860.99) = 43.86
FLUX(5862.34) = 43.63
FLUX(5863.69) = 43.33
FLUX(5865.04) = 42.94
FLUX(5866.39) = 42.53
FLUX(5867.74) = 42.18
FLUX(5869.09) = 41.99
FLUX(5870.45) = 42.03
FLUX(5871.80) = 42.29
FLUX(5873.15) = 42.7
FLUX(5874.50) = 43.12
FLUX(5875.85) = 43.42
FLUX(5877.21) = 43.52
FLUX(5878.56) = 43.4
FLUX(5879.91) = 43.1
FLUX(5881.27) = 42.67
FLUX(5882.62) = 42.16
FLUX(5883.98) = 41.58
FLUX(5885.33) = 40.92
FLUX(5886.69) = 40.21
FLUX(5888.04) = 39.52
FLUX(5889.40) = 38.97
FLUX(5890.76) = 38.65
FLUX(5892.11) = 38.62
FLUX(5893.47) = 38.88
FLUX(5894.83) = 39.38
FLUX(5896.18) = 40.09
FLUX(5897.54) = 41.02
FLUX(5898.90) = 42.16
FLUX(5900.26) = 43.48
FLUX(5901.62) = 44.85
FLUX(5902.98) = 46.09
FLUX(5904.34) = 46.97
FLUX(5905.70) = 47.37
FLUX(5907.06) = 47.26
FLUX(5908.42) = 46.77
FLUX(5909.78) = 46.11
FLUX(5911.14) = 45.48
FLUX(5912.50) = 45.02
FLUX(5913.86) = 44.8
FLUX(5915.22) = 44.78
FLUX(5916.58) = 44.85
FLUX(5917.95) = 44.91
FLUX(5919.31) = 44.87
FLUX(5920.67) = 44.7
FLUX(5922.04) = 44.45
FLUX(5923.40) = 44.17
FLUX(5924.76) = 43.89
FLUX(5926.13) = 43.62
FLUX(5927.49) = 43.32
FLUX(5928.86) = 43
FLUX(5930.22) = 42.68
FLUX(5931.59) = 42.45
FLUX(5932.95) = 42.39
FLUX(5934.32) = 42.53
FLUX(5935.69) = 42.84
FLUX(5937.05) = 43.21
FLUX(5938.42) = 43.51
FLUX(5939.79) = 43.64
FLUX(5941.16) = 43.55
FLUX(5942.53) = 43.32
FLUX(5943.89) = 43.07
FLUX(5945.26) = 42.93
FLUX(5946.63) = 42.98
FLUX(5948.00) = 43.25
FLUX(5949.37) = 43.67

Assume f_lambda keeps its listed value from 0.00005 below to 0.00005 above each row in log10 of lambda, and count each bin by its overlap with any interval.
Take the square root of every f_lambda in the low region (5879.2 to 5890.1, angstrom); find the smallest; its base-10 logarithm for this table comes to 0.795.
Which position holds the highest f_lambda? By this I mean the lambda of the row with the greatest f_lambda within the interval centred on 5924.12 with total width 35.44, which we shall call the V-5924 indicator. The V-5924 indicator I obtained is 5907.06 angstrom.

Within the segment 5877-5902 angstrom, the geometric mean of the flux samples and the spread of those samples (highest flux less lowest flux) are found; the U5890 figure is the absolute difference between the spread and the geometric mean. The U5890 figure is 35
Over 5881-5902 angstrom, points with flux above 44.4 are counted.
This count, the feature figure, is 1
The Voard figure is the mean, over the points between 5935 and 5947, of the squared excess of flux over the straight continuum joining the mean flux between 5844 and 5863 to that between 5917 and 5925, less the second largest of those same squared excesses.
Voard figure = -0.7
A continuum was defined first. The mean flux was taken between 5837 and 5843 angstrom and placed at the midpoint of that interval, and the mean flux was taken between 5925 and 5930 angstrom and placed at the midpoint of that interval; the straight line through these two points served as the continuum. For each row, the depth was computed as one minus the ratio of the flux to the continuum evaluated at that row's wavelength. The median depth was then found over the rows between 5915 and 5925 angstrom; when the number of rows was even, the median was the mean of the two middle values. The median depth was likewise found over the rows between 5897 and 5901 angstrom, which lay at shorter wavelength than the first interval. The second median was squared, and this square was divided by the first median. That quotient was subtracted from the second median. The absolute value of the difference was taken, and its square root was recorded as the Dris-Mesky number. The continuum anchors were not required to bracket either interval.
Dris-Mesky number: 0.34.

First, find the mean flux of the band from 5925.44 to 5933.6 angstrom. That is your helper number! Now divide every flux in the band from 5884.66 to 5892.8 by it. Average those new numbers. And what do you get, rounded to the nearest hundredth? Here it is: 0.92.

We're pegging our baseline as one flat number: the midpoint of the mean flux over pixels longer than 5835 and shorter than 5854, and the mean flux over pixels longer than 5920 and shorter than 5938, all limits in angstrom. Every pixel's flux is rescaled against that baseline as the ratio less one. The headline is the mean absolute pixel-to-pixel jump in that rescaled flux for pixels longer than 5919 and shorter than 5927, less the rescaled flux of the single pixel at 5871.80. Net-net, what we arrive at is 0.05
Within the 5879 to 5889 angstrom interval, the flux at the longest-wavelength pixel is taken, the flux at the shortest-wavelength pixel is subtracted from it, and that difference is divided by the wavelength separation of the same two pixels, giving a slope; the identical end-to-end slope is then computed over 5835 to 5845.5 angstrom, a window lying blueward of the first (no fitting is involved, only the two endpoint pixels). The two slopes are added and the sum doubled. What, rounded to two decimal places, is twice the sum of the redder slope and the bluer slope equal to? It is -0.72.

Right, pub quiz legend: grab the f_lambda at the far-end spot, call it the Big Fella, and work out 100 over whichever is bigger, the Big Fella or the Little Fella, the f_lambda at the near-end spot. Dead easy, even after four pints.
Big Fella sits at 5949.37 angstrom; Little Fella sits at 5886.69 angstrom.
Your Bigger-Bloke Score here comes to 2.29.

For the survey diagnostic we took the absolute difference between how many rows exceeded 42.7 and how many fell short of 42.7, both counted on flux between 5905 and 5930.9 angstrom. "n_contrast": 17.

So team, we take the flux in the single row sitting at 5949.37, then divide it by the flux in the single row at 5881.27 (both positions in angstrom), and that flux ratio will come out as 1.02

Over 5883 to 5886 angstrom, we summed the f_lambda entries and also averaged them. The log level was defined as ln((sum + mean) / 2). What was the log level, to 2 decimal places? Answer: 4.13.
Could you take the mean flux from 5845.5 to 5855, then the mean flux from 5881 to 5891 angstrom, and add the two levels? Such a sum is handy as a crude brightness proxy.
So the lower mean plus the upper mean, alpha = 85.6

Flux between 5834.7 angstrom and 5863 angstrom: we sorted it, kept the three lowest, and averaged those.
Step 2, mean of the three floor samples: 43.8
